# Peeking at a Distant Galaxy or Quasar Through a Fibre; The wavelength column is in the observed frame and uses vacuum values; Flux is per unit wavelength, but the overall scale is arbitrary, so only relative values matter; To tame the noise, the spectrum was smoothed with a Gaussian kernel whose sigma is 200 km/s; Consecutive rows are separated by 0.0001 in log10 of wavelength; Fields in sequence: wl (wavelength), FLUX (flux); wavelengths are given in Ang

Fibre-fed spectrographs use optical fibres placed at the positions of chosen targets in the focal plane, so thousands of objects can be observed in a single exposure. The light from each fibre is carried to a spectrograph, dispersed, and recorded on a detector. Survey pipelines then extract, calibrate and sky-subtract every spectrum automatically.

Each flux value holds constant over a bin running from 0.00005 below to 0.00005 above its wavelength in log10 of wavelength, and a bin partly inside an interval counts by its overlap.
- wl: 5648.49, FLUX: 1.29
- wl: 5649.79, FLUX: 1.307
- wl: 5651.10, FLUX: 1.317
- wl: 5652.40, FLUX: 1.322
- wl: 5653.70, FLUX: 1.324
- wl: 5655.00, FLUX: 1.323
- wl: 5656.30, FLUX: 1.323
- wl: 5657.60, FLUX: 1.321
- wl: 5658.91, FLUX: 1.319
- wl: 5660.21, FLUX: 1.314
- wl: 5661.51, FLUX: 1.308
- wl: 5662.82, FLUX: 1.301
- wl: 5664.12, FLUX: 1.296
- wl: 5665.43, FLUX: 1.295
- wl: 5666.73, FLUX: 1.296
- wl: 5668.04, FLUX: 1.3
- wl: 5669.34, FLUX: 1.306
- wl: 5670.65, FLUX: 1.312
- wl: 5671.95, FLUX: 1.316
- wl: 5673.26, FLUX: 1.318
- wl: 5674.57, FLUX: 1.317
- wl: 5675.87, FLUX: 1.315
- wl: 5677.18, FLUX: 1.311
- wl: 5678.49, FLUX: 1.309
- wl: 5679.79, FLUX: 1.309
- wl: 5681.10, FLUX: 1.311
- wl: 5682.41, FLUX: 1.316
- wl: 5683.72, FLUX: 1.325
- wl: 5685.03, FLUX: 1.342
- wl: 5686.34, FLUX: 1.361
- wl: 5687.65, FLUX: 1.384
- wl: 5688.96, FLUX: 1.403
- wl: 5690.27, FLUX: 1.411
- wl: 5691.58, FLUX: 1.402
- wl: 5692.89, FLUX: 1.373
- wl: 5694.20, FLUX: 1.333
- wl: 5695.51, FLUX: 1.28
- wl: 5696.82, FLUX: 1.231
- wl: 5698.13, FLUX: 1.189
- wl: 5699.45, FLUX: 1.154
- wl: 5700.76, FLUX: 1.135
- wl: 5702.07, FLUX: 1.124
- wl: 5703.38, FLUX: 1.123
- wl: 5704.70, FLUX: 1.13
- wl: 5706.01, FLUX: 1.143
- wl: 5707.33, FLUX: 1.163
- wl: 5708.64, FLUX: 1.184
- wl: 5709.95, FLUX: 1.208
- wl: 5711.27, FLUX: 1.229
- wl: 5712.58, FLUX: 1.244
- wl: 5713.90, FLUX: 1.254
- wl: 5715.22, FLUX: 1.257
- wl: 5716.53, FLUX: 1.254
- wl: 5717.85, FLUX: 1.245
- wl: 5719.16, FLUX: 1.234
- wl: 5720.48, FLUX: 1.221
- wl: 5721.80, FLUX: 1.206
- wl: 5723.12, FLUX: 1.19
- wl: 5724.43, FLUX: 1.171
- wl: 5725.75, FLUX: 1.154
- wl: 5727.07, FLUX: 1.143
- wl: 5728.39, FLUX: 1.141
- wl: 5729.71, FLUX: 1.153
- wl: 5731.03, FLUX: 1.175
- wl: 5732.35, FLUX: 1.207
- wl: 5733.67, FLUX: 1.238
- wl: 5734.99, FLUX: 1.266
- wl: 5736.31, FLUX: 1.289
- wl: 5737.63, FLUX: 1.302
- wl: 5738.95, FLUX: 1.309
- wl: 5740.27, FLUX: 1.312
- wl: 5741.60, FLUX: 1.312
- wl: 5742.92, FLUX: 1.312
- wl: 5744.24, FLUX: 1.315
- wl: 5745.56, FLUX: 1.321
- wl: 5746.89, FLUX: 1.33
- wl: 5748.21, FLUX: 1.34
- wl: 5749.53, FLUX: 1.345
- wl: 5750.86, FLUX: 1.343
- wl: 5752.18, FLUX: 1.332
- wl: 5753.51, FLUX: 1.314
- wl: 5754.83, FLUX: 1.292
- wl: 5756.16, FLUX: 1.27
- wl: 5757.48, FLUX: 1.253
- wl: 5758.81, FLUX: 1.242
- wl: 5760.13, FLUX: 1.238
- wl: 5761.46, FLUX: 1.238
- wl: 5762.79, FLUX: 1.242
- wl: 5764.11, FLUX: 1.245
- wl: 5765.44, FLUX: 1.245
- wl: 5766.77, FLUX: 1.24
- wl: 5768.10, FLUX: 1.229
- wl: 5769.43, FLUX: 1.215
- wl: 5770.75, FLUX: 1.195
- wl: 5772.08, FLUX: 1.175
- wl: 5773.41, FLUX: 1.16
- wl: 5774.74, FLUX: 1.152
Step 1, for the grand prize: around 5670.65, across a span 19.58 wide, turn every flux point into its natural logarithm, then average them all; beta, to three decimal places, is 0.268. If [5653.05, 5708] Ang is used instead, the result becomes 0.252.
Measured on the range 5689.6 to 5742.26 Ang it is 0.203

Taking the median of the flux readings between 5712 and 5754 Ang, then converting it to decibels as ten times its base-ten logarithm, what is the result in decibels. 0.99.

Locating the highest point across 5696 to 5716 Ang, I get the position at 5715.22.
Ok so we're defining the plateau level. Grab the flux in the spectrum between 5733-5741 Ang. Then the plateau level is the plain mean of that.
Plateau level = 1.29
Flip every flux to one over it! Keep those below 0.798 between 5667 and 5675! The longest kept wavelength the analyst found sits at 5674.57 Ang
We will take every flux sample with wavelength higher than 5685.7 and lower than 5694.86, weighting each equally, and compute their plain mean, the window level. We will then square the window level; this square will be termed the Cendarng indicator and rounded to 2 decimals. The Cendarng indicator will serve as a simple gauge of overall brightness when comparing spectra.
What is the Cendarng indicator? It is 1.91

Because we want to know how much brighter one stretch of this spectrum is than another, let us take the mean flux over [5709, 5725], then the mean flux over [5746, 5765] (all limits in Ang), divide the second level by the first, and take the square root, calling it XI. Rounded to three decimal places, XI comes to 1.025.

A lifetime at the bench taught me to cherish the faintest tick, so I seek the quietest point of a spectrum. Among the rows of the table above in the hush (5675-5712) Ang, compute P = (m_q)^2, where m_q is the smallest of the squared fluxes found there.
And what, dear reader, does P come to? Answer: 1.59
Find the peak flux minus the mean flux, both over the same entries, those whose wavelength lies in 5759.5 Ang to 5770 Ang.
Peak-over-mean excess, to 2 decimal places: 0.01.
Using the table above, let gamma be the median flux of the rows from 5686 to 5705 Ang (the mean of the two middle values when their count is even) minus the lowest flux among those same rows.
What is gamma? 0.16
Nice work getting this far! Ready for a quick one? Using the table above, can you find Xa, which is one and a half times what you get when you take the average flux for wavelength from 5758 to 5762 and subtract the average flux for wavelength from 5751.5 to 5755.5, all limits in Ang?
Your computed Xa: -0.11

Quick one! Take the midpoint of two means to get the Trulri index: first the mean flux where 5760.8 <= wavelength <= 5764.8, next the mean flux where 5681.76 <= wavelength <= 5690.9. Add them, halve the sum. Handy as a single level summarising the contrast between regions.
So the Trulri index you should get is 1.302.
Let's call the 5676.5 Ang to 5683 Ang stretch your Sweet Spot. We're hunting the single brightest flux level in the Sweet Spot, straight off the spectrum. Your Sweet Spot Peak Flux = 1.316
